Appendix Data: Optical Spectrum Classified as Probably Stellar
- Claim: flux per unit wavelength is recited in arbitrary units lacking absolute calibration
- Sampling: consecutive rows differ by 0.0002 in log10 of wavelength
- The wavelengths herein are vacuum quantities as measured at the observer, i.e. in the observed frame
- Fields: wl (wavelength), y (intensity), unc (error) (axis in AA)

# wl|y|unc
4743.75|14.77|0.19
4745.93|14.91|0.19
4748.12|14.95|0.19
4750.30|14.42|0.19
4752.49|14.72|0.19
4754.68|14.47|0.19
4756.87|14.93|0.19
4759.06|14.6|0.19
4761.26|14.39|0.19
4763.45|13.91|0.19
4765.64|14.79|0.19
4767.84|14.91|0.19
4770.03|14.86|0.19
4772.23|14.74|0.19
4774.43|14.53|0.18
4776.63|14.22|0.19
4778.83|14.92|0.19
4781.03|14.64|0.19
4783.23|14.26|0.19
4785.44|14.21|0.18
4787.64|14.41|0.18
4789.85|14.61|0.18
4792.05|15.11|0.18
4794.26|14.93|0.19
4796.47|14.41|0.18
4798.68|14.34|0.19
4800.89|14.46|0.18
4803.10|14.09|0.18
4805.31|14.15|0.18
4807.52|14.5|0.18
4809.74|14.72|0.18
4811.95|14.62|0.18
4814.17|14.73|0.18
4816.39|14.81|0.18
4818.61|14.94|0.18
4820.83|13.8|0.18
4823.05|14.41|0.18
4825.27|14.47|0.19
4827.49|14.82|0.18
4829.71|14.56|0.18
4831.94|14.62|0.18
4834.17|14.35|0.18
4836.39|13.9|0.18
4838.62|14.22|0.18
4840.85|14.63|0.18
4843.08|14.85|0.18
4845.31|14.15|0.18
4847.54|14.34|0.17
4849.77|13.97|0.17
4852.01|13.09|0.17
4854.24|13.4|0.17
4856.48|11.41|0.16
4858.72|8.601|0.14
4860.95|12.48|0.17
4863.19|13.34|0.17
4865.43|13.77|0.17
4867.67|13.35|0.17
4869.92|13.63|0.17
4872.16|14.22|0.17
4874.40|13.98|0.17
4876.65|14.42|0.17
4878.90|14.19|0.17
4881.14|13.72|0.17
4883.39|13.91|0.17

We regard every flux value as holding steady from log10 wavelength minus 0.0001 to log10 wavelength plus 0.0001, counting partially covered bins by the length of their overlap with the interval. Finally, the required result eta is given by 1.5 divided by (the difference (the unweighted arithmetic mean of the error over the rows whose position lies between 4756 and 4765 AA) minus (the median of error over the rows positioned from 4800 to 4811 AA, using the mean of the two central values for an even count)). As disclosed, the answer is 150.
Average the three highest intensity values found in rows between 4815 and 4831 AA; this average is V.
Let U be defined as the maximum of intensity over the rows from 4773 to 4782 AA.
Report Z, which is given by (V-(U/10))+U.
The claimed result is 28.3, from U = 14.92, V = 14.9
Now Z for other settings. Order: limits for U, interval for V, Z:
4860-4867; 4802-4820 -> 27.2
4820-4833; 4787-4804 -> 28.2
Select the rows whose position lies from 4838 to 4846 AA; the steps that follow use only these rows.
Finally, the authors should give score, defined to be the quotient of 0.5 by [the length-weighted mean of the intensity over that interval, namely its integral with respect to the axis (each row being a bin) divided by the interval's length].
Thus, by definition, 0.0345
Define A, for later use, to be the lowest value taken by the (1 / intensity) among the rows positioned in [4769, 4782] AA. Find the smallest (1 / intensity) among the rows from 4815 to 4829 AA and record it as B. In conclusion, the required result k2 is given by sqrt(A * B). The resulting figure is 0.0670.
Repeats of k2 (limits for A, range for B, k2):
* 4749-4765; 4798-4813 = 0.0675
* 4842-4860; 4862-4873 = 0.0688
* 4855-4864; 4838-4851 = 0.0710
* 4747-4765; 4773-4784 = 0.0670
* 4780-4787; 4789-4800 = 0.0672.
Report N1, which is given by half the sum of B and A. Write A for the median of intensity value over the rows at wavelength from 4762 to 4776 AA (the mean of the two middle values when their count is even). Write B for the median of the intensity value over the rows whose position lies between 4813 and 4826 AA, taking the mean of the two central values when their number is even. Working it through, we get 14.7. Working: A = 14.8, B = 14.6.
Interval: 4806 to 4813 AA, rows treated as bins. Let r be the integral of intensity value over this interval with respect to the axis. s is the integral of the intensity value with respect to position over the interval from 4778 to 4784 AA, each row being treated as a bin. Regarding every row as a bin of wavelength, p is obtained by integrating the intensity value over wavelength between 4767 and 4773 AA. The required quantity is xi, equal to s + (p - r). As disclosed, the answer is 75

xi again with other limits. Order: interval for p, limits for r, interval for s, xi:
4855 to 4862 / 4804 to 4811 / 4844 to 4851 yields 74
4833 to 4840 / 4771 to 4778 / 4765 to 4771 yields 87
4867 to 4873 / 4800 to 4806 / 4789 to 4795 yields 86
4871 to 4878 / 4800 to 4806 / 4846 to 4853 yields 111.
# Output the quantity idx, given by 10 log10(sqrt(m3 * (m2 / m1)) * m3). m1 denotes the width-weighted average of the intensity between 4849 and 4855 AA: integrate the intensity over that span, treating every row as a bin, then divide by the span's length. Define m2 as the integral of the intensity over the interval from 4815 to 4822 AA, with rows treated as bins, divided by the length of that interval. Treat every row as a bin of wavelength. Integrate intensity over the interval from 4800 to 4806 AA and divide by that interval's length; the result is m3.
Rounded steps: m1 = 13.46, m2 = 14.5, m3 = 14.24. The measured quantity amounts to 17.5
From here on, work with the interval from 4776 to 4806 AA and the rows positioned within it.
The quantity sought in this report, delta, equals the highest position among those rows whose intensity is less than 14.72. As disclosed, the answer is 4805.31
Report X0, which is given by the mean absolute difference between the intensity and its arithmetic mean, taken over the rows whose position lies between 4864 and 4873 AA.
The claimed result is 0.25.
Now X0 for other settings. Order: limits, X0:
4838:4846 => 0.28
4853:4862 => 1.47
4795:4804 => 0.12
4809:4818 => 0.05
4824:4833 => 0.10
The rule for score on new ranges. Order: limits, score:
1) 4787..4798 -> 0.0340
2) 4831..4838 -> 0.0350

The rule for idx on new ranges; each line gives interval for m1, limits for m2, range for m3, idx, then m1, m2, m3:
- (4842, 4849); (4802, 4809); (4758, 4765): 17.3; 14.43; 14.3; 14.33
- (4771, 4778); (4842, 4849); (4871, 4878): 17.3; 14.51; 14.4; 14.20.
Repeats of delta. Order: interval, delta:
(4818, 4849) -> 4847.54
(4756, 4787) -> 4785.44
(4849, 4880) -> 4878.90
